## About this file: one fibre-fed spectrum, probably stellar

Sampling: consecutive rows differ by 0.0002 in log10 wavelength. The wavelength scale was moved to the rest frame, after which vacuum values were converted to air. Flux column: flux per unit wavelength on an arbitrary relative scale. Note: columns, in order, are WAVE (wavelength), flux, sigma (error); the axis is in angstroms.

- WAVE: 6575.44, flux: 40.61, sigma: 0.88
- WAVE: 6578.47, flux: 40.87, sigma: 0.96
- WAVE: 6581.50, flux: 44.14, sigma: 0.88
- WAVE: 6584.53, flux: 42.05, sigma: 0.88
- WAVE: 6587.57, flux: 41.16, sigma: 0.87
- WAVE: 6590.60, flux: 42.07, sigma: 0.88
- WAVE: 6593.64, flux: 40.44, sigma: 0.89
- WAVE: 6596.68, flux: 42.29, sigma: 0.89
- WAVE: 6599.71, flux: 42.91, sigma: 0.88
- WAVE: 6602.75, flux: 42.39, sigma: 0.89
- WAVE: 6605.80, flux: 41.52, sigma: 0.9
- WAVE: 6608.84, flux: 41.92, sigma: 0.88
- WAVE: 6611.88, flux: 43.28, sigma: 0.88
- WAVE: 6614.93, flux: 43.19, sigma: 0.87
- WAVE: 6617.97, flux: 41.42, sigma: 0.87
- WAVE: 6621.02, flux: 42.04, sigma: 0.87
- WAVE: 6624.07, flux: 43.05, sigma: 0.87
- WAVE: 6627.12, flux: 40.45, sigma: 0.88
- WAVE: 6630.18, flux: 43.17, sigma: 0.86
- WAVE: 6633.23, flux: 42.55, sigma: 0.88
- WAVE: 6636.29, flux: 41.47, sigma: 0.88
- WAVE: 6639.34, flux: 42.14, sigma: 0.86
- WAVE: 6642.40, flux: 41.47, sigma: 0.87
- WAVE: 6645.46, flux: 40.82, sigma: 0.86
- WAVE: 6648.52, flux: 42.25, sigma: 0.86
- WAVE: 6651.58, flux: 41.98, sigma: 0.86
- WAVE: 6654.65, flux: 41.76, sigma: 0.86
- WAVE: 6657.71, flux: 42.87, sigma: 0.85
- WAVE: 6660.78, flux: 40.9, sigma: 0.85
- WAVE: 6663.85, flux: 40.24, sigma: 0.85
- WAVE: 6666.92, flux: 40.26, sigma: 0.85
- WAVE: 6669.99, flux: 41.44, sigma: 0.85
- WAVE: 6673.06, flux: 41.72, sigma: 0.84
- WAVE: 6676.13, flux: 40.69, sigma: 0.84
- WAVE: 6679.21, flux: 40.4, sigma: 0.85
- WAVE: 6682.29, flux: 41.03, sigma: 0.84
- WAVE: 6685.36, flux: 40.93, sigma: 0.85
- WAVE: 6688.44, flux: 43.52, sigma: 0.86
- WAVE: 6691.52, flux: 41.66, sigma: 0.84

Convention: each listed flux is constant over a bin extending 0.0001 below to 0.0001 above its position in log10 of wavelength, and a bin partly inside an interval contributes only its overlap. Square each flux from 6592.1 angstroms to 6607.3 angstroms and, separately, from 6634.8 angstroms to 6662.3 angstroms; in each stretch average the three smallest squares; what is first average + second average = 3402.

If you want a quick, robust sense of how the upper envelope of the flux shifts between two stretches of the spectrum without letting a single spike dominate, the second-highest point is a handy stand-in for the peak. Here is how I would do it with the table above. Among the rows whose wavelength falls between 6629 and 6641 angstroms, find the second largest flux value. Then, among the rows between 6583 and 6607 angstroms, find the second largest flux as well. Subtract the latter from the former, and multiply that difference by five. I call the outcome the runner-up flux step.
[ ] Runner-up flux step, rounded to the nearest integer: 1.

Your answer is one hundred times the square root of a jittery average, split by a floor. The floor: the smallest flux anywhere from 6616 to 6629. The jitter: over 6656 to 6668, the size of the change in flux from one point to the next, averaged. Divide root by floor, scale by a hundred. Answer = 2.32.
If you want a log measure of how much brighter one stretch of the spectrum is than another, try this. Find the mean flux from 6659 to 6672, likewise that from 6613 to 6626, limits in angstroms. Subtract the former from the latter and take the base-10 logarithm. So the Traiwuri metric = 0.2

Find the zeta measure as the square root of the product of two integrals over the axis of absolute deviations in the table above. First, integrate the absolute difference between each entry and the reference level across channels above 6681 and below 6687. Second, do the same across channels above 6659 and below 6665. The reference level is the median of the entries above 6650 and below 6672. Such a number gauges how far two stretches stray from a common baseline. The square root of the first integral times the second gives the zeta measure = 3.9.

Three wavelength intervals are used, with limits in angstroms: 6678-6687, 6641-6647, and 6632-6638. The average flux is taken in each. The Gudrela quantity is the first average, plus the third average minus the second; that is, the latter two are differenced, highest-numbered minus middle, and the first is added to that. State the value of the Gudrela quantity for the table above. 41.7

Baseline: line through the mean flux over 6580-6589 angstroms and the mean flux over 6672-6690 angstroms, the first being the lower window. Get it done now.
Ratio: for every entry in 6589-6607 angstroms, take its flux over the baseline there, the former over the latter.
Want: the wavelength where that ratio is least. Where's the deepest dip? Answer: 6593.64 angstroms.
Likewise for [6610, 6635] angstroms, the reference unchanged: 6627.12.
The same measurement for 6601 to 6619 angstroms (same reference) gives 6605.80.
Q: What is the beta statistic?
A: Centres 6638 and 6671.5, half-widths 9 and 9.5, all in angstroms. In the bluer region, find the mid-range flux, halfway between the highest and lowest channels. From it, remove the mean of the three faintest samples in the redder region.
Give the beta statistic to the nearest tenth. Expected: 1.7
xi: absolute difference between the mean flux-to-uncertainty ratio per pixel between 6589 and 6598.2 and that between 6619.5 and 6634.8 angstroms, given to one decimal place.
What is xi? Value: 1.5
